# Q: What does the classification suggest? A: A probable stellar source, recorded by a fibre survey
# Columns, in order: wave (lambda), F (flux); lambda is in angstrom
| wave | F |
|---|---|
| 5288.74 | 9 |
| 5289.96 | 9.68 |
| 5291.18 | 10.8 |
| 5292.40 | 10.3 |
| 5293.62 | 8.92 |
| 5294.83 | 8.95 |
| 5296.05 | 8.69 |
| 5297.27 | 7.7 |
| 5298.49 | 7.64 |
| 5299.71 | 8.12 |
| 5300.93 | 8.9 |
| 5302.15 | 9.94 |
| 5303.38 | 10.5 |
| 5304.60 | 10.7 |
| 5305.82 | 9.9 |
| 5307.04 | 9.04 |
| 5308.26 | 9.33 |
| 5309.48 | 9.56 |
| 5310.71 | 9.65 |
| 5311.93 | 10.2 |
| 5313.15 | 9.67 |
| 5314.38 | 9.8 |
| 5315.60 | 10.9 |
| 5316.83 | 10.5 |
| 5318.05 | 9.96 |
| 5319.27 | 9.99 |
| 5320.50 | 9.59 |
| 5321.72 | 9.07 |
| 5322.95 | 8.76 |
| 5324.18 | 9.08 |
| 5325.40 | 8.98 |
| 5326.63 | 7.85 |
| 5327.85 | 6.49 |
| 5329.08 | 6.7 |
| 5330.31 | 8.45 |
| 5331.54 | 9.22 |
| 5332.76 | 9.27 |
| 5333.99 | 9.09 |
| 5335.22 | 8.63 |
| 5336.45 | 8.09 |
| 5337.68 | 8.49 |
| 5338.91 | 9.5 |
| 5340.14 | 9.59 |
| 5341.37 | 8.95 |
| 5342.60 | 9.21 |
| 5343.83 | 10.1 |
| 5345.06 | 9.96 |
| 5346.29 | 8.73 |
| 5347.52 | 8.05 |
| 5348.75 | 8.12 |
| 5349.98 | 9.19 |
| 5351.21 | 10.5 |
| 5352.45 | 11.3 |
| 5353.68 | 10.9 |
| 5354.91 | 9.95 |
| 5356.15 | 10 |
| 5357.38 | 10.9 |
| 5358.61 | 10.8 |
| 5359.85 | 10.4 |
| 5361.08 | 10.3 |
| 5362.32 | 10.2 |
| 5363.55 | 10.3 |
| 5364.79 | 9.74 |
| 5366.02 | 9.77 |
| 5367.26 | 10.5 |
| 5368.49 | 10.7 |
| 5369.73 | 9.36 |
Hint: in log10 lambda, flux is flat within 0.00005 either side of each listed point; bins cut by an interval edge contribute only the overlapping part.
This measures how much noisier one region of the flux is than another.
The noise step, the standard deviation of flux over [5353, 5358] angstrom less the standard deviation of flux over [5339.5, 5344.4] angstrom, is 0.0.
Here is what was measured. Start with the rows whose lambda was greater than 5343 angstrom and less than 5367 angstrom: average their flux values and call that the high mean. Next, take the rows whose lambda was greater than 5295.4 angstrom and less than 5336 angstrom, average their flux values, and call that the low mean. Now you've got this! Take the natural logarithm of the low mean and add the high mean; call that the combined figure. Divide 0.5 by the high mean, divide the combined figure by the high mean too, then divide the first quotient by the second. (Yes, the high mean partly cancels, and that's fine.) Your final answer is 0.041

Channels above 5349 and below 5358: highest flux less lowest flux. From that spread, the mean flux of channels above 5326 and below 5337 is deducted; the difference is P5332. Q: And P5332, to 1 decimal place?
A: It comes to -6.1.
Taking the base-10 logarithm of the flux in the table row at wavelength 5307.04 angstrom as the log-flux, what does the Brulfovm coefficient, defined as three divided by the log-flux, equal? 3.14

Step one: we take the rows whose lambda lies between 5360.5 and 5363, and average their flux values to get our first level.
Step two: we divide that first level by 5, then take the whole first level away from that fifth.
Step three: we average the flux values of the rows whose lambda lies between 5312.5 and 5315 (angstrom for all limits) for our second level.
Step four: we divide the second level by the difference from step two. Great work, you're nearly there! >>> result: -1.19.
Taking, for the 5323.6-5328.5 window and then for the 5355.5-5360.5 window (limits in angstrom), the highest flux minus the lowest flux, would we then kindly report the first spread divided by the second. 2.9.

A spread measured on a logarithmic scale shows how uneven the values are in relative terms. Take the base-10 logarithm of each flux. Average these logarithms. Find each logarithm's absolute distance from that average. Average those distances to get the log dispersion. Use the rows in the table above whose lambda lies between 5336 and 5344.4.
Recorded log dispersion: 0.026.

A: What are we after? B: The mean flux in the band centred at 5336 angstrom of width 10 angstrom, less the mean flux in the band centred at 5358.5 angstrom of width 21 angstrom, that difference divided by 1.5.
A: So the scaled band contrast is -0.8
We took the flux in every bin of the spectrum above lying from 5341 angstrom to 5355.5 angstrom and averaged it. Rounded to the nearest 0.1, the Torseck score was 9.6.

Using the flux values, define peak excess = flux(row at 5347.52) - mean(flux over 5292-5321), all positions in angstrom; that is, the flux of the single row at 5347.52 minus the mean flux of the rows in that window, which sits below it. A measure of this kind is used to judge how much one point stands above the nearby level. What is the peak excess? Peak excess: -1.5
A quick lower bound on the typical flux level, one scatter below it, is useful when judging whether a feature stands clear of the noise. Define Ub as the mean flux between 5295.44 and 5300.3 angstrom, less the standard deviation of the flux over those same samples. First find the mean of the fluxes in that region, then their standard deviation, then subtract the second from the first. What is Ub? 7.6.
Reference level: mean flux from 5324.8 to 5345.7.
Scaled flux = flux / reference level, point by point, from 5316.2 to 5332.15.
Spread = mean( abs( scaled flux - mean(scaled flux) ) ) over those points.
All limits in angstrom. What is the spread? 0.10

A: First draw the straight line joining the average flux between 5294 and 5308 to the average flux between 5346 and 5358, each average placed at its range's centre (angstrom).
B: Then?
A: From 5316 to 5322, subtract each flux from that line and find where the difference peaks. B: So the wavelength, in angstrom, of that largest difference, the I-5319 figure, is 5321.72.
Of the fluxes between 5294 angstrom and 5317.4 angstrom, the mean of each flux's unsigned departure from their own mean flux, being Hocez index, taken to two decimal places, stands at 0.77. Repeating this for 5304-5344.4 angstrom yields 0.69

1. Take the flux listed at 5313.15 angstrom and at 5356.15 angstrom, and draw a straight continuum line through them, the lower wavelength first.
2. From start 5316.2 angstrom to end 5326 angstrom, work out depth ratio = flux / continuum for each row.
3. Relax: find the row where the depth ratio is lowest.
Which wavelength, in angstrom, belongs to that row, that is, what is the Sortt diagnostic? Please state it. 5322.95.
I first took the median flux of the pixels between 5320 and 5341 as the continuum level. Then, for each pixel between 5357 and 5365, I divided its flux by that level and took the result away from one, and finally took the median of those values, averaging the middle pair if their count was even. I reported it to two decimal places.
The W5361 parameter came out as -0.15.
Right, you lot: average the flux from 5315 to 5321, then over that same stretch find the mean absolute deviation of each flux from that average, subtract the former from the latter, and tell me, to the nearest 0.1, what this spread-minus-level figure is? -9.8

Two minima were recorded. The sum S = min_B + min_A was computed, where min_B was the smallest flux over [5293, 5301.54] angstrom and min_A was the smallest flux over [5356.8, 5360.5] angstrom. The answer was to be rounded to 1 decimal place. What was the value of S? 18.0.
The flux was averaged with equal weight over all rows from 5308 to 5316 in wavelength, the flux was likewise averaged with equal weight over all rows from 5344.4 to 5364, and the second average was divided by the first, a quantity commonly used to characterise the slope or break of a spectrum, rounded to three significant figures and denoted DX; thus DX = 1.01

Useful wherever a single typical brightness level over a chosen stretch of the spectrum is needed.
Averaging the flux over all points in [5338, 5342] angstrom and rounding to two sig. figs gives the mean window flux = 9.3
